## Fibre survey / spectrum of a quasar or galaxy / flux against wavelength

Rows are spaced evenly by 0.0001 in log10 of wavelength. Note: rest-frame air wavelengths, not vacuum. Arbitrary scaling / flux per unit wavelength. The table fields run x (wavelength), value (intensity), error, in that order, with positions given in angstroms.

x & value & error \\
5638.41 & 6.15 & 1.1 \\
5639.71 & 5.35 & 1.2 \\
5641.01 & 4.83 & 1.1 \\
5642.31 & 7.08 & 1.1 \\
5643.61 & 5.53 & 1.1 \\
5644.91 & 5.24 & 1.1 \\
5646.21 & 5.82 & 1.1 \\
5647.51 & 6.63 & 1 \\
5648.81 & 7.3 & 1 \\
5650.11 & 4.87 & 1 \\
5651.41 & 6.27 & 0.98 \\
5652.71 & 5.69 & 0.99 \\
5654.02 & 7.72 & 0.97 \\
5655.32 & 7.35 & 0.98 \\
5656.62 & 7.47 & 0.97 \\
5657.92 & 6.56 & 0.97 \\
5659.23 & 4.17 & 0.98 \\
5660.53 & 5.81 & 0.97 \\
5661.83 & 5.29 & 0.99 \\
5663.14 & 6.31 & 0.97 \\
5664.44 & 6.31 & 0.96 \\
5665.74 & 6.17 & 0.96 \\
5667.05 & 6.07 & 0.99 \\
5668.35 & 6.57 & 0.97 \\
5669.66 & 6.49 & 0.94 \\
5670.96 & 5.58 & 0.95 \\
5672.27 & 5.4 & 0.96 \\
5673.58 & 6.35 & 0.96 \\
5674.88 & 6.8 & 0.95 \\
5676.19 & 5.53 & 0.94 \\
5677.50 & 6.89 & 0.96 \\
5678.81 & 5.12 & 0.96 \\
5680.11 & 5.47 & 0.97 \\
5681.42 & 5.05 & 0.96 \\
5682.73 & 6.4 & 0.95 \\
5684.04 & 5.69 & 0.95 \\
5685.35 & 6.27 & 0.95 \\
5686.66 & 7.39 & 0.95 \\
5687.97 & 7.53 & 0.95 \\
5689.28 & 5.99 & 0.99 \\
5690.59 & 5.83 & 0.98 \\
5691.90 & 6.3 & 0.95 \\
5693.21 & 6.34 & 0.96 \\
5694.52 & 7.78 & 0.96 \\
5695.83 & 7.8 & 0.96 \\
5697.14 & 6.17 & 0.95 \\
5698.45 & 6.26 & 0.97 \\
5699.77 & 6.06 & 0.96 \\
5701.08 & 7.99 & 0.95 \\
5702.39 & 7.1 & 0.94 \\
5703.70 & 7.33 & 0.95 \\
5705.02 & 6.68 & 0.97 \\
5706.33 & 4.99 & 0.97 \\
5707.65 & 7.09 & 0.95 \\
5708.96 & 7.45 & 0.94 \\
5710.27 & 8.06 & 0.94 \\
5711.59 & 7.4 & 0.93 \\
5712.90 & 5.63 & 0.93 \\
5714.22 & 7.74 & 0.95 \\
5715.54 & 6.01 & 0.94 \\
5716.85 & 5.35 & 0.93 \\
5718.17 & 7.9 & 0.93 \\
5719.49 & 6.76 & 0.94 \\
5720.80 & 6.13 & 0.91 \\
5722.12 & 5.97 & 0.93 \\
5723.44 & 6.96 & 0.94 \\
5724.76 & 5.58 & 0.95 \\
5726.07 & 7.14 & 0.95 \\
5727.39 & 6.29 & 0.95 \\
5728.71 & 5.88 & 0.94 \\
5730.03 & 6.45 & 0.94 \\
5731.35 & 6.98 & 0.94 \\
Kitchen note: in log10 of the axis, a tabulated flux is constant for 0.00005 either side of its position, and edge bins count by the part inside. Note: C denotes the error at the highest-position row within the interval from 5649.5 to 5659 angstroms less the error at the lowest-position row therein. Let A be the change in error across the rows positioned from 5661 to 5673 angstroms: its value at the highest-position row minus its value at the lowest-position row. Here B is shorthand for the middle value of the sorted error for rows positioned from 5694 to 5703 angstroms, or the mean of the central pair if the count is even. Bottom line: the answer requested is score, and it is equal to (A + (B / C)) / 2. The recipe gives -16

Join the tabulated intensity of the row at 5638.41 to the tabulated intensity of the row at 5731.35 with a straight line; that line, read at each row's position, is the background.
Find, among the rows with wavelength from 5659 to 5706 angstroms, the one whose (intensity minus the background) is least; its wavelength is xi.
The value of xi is 5659.23 angstroms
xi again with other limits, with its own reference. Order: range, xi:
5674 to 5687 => 5681.42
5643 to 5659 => 5650.11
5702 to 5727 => 5706.33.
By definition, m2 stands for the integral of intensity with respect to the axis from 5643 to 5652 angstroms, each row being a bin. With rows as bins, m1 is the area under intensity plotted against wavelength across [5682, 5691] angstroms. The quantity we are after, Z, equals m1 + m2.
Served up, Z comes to 111.6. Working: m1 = 58.0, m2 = 54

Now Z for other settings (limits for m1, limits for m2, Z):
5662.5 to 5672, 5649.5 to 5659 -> 120.1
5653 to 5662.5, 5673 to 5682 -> 113.0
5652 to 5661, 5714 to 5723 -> 116.2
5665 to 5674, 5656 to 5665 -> 108.6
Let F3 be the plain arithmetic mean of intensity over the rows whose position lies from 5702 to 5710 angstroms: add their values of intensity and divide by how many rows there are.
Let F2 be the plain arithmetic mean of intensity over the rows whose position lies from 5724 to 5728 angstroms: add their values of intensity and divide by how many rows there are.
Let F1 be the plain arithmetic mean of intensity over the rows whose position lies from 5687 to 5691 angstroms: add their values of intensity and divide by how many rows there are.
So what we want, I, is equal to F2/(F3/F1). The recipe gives 6.03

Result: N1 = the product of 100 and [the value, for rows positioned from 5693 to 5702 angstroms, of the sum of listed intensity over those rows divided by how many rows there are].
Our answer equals 691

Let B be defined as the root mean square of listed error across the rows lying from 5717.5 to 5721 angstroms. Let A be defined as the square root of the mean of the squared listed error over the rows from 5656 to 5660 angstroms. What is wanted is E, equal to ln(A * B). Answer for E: -0.103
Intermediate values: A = 0.973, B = 0.93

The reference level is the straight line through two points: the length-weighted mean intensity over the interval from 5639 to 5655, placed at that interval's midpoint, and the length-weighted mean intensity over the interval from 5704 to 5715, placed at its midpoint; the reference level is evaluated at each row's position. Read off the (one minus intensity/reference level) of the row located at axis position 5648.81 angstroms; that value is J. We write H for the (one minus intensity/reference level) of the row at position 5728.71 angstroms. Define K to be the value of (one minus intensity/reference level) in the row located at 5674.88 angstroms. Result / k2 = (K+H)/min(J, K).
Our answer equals -0.6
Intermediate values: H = 0.2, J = -0.20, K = -0.06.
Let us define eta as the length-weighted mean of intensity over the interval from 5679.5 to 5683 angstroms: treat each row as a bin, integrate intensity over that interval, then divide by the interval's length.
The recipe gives 5.6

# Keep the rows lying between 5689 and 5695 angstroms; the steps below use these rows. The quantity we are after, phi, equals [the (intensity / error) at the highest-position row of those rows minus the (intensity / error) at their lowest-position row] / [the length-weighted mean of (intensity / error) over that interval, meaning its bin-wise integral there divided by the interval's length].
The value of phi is 0.31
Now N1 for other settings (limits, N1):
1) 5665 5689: 615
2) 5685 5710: 676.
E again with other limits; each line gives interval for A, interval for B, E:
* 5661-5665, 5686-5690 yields -0.064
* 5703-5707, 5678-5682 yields -0.075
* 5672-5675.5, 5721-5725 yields -0.106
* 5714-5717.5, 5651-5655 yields -0.082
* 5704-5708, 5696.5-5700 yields -0.078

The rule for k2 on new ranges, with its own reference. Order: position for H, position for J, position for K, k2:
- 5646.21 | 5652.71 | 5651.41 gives -0.4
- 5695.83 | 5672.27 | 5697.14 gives -1.0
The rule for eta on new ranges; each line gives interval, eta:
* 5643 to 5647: 5.6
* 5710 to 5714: 7.0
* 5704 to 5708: 6.3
